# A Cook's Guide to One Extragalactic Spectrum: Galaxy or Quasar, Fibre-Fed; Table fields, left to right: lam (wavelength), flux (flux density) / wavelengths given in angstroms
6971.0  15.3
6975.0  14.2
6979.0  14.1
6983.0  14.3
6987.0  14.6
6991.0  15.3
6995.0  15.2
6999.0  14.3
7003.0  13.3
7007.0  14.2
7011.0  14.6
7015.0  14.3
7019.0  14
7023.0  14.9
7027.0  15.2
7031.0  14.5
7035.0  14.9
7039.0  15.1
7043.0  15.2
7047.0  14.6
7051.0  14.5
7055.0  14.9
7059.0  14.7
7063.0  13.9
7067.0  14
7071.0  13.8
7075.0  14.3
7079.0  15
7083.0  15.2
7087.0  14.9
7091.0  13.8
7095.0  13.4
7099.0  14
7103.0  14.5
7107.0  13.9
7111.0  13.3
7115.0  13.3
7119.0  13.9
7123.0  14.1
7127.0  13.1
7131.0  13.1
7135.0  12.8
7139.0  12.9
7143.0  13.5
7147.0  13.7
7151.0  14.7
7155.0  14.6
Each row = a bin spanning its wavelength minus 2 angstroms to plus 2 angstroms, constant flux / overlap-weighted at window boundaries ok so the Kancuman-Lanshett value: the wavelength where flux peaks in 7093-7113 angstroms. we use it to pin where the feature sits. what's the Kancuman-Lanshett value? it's 7103.0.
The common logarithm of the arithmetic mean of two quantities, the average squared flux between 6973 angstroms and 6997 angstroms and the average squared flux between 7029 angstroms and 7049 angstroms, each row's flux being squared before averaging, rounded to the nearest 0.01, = 2.34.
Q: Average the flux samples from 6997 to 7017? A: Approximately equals 14.14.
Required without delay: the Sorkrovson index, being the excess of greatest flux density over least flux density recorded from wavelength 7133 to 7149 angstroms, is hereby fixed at 0.90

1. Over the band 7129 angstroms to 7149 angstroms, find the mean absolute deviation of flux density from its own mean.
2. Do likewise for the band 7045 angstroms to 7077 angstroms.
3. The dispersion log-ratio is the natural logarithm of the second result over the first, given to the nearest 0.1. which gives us 0.1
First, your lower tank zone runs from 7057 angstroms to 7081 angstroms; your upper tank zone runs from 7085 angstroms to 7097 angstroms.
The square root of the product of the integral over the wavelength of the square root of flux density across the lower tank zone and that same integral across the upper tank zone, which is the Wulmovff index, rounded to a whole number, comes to 64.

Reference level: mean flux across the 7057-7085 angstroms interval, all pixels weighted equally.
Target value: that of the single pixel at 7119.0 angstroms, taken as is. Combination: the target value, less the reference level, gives -0.51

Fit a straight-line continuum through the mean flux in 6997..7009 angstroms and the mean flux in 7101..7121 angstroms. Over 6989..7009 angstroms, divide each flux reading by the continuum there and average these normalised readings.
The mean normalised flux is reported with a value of 1.037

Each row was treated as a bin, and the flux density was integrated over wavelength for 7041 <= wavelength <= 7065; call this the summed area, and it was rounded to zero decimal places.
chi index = 351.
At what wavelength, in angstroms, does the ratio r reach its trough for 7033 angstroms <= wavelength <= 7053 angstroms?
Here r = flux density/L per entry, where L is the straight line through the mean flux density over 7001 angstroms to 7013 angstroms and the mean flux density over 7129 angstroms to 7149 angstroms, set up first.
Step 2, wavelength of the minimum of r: 7051.0 angstroms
